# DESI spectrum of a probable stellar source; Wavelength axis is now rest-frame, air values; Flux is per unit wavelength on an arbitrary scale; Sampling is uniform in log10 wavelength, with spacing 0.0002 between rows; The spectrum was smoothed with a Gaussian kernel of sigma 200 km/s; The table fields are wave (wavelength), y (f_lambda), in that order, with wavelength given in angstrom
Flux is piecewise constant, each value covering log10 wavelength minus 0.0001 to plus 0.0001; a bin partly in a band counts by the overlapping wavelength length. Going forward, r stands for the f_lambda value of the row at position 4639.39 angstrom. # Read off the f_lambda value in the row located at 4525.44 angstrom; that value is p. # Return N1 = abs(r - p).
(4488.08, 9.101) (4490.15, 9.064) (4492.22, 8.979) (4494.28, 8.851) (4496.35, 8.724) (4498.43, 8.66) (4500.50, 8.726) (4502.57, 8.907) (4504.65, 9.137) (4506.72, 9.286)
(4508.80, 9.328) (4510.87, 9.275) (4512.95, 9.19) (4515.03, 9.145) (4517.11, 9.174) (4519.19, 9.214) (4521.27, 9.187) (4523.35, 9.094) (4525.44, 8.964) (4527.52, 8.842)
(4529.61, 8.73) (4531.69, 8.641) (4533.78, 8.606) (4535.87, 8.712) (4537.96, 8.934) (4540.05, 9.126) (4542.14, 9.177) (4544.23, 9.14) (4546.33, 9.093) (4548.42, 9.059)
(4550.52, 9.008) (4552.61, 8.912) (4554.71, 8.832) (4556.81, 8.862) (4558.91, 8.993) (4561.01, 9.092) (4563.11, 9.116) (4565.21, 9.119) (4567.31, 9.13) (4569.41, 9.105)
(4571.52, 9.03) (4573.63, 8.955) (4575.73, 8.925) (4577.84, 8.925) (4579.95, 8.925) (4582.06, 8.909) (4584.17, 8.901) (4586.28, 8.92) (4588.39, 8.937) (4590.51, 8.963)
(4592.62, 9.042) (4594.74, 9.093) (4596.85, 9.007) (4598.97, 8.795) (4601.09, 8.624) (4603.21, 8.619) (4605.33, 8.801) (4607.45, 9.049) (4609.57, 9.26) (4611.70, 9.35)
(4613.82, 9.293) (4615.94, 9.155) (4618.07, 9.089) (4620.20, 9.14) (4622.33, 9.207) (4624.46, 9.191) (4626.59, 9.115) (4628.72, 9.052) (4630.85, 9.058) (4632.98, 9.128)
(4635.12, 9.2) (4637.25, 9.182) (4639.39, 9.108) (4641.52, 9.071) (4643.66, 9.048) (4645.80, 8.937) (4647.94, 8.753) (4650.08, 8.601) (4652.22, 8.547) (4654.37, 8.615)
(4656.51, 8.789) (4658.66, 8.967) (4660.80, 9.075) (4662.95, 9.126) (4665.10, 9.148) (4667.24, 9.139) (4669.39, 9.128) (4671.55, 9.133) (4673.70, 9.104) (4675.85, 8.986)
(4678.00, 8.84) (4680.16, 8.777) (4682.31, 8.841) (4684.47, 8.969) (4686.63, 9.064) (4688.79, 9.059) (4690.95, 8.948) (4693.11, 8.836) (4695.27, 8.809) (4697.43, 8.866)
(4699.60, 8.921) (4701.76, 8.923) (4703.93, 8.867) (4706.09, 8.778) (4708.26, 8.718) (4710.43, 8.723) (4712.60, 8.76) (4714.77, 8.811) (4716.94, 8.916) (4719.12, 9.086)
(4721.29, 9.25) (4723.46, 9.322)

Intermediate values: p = 8.964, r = 9.108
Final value 0.14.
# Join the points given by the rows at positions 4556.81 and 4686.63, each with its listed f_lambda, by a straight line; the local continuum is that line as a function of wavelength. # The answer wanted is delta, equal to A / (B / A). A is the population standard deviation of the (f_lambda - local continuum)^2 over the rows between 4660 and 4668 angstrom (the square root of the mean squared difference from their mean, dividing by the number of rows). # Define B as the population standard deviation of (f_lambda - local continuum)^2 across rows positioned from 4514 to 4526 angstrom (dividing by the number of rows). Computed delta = 0.000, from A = 0.004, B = 0.048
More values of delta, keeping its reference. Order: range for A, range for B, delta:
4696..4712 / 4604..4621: 0.044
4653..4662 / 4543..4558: 0.128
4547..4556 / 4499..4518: 0.003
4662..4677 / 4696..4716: 0.000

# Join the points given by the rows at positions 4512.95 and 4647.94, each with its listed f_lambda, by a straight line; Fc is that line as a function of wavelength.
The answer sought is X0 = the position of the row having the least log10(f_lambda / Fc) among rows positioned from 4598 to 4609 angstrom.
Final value 4601.09 angstrom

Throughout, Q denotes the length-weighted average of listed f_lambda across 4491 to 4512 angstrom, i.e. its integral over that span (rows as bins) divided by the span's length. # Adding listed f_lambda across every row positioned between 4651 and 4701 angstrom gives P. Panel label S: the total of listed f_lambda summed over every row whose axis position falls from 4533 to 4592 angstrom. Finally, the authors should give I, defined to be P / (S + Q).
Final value 0.8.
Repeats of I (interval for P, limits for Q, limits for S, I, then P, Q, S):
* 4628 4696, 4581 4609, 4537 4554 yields 3.5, 287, 8.90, 72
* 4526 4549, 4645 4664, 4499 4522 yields 0.9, 98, 8.82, 101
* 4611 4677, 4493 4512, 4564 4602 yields 1.6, 280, 8.99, 161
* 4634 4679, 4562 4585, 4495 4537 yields 1.0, 188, 9.01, 180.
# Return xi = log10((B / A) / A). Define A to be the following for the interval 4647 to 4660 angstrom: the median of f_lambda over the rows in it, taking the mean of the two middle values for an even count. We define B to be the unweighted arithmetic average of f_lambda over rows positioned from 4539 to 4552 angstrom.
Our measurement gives -0.92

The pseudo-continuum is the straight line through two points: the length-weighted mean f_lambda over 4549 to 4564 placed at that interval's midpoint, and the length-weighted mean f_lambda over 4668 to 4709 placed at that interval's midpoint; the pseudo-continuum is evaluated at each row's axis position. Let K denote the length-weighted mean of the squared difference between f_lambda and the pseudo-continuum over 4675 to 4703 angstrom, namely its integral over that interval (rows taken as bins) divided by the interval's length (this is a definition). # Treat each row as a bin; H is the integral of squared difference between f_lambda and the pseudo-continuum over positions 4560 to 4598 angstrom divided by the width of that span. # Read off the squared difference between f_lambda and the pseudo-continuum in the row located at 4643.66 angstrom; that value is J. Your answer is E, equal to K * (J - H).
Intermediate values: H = 0.008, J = 0.011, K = 0.01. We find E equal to 0.0000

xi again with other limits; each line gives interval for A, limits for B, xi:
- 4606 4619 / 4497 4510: -0.97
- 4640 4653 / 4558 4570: -0.93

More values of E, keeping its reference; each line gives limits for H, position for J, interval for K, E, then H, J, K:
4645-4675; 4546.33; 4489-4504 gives -0.0014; 0.049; 0.014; 0.04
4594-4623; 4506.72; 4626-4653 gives 0.0012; 0.060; 0.088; 0.04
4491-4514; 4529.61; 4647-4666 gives 0.0004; 0.057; 0.063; 0.06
